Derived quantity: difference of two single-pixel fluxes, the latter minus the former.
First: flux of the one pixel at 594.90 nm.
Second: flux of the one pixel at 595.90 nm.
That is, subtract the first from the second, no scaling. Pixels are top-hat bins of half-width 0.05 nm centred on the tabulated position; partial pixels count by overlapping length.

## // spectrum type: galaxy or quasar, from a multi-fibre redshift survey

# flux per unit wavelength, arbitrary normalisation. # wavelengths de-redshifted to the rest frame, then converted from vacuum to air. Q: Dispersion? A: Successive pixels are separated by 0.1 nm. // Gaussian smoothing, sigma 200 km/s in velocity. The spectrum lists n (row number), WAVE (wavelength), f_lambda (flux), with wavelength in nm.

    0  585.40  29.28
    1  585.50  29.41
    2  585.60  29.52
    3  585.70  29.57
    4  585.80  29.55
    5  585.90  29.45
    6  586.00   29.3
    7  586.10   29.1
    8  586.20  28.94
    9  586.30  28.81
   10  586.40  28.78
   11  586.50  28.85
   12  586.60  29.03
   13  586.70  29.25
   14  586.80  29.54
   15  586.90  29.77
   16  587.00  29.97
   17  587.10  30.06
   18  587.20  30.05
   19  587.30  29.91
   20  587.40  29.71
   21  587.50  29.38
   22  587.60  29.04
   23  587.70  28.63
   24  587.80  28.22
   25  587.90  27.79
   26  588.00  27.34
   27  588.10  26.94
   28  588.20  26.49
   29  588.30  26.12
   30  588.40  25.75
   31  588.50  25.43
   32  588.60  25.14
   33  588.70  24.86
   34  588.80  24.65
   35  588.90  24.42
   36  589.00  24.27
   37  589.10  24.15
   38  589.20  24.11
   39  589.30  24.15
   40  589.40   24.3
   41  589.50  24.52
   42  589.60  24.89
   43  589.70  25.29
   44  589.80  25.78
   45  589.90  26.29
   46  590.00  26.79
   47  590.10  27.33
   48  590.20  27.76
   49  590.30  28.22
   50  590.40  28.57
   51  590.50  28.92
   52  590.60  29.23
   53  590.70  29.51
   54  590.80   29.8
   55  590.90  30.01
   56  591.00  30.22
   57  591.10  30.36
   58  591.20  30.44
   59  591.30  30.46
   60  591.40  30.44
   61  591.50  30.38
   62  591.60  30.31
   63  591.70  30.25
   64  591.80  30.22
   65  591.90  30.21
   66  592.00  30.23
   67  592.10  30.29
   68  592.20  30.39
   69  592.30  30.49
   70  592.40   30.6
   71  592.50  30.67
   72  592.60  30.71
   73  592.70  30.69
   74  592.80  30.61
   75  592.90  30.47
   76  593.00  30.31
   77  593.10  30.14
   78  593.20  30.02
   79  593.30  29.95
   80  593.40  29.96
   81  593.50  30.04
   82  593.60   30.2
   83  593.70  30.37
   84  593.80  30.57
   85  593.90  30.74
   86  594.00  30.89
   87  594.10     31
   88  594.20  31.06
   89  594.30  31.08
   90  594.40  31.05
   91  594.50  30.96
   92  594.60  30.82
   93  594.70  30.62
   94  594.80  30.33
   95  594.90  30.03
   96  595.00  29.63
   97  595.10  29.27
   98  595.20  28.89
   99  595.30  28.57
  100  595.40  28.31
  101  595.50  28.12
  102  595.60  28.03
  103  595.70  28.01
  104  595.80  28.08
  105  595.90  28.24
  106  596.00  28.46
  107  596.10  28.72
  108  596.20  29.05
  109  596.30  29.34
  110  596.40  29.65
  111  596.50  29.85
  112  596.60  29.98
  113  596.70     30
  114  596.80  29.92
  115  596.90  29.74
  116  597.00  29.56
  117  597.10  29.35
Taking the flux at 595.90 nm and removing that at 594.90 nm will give -1.8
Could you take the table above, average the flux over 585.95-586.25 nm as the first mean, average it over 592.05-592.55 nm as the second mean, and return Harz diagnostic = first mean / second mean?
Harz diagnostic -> 0.95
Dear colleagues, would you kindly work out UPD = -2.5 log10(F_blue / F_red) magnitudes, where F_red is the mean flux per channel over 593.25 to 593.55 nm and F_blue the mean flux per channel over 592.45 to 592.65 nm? -0.025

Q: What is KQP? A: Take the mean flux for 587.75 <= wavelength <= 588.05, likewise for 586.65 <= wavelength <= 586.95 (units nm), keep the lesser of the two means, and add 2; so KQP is 30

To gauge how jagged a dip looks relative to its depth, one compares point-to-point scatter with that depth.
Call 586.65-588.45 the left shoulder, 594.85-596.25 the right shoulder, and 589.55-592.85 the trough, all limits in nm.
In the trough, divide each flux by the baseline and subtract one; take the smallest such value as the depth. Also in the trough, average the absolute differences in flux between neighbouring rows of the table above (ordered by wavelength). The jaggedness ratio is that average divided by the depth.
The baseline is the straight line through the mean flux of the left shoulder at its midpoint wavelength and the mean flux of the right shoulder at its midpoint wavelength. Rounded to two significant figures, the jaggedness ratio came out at -1.6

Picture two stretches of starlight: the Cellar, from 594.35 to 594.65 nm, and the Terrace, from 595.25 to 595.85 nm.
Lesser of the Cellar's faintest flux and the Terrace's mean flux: 28.2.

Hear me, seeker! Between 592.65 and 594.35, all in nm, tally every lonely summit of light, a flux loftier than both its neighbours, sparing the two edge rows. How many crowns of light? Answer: 0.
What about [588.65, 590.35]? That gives 0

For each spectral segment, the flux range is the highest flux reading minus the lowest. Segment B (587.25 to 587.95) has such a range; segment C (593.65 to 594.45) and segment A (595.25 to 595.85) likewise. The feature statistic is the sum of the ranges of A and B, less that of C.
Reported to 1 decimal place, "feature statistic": 2.0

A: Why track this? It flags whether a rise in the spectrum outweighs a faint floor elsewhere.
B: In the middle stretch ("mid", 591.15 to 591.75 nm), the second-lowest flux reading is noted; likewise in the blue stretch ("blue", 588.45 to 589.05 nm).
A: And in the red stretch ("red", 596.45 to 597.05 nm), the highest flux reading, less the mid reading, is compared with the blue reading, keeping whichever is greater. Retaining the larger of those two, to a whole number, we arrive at 24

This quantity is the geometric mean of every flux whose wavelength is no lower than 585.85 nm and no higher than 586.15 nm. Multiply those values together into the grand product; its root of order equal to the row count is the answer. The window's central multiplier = 29.3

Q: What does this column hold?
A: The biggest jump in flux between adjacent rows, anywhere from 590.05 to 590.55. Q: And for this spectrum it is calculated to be 0.46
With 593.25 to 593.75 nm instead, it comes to 0.17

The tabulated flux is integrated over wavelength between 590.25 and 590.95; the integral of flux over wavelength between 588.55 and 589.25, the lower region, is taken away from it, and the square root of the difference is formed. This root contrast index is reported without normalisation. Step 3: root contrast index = 1.8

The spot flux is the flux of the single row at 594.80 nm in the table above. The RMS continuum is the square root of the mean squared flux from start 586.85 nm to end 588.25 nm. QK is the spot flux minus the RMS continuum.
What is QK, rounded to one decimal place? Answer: 1.5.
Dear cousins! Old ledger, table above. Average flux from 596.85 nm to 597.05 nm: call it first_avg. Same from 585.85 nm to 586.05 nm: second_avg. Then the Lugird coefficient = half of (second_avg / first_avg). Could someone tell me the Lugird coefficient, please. 0.50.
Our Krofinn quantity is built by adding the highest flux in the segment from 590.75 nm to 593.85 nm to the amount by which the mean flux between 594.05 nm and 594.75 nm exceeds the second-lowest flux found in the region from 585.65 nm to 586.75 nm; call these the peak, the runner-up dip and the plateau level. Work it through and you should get 32.8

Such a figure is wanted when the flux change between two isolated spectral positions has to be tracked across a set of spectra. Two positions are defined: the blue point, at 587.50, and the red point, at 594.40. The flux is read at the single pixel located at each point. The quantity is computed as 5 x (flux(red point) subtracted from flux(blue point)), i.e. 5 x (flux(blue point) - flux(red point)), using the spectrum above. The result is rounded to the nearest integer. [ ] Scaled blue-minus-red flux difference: -8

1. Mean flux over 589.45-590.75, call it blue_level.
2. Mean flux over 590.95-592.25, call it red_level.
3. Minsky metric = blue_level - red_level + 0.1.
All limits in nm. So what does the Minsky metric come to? -3.1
